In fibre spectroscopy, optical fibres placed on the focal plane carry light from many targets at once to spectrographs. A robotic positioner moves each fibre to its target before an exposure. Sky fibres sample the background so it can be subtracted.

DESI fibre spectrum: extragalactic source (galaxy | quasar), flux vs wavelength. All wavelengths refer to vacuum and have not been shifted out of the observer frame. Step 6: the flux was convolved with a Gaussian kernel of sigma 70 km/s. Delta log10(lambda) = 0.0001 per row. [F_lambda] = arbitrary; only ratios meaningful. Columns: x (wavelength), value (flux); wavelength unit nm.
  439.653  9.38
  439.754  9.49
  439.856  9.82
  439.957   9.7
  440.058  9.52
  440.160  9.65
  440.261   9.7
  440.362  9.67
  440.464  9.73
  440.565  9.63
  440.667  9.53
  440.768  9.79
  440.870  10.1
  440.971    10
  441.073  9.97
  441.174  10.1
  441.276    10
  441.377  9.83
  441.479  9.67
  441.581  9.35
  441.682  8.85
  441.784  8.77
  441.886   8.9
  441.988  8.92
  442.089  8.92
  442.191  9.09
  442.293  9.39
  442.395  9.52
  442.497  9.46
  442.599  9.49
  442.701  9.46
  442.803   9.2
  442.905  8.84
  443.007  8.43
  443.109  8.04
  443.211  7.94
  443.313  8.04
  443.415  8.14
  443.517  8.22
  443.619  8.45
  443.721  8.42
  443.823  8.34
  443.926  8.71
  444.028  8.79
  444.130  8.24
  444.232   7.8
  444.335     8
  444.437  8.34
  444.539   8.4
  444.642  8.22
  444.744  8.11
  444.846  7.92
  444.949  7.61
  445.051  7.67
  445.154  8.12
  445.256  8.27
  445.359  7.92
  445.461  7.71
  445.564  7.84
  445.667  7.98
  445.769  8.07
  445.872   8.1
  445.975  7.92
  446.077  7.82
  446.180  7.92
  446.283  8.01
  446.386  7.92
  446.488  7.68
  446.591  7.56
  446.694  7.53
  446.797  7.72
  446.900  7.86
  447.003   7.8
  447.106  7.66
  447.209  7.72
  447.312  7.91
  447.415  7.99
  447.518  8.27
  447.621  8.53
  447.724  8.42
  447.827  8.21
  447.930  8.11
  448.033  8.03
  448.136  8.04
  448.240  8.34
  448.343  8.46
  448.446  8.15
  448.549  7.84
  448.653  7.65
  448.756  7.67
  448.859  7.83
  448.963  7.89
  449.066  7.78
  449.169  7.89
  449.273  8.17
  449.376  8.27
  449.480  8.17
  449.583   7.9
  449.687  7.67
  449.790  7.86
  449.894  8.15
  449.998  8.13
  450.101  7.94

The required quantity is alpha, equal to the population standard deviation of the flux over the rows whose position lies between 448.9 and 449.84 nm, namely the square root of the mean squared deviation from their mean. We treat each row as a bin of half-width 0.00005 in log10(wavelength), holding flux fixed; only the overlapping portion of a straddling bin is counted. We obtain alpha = 0.19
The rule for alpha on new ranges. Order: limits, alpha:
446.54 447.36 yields 0.13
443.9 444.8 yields 0.30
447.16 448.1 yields 0.24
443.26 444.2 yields 0.24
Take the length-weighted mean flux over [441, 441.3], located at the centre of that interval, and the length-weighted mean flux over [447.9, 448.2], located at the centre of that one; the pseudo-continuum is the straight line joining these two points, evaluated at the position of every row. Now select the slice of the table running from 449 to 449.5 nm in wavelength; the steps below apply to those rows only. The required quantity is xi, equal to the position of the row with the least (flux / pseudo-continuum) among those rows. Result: 449.066 nm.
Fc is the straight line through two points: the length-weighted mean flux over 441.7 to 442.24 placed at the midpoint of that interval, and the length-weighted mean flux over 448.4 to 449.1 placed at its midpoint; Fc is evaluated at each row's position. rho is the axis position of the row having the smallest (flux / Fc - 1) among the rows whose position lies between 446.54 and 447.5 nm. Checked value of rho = 446.694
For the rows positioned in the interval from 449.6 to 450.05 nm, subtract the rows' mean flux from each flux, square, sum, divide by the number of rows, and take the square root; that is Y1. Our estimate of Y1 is 0.20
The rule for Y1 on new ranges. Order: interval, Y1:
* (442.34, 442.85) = 0.12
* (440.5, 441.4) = 0.19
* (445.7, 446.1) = 0.11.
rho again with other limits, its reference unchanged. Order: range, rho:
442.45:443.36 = 443.211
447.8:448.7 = 448.653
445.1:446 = 445.461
